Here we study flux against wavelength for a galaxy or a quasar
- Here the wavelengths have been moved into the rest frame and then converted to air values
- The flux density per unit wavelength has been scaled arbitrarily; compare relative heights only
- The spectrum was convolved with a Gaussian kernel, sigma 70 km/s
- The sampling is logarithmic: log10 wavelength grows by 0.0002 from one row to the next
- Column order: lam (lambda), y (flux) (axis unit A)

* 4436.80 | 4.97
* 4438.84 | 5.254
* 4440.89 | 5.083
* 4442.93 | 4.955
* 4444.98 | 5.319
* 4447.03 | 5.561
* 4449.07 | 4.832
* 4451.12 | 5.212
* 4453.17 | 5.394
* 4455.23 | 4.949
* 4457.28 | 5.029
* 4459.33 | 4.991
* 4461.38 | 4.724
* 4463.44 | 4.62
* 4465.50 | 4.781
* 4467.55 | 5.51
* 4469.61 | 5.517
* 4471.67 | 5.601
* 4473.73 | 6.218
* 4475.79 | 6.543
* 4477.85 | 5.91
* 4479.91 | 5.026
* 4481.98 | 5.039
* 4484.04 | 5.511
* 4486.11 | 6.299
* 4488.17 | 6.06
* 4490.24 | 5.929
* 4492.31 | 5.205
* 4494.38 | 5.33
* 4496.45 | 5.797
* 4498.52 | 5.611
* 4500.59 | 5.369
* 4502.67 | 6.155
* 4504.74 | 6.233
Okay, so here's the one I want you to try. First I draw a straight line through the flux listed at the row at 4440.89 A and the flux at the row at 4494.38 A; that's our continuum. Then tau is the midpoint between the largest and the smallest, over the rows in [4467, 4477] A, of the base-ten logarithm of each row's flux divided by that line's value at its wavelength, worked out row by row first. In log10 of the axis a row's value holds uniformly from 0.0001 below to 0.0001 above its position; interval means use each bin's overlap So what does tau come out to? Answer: 0.06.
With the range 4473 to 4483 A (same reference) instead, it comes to 0.04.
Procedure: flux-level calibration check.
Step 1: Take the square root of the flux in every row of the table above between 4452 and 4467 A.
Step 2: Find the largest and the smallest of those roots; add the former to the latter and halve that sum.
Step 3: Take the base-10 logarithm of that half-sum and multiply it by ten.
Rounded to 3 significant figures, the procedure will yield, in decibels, 3.49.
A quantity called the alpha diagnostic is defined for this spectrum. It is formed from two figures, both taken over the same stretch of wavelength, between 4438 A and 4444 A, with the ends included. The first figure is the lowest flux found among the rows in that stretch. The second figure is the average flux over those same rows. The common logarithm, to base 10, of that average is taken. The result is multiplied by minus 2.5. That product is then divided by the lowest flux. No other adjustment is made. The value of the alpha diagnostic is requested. -0.357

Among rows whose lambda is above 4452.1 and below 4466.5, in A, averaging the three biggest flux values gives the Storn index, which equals 5.1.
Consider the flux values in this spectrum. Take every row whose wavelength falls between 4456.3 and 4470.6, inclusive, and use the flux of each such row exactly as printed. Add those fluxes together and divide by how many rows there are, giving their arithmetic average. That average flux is 5.0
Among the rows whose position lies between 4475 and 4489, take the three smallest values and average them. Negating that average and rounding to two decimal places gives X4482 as -5.19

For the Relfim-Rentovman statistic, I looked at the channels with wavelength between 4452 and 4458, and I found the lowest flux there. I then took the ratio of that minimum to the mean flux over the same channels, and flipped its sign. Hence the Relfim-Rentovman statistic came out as -0.966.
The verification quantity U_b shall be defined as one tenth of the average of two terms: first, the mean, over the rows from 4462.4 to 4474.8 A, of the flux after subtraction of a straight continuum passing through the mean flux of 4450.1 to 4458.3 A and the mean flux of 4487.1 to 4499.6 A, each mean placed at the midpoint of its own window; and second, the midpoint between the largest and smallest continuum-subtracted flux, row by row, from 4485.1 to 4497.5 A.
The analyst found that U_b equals 0.010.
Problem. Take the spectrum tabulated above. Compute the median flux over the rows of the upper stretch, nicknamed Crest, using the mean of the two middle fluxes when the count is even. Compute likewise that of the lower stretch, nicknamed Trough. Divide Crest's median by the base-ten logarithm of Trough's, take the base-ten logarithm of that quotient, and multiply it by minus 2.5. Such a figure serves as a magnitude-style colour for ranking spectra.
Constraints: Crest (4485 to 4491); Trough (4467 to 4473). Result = -2.28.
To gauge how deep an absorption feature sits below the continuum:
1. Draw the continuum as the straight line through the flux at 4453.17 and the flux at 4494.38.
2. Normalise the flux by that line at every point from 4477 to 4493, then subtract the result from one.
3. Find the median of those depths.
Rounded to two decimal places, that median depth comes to -0.07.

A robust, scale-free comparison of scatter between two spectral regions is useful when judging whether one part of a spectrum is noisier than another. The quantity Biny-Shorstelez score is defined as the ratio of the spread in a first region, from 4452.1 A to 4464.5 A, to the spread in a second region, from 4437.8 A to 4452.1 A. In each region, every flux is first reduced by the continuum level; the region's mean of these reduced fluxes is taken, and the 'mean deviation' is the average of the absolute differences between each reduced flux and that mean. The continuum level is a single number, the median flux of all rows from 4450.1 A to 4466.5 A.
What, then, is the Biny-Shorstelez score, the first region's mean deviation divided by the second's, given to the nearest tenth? 1.0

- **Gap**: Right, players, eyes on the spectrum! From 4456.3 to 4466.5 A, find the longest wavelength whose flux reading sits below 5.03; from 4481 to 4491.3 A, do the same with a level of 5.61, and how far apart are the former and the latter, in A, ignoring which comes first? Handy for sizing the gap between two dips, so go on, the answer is 18.5 A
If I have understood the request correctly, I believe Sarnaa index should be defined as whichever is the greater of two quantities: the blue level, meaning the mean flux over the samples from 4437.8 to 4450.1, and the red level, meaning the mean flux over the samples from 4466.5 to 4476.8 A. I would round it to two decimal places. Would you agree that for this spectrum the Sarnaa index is 5.88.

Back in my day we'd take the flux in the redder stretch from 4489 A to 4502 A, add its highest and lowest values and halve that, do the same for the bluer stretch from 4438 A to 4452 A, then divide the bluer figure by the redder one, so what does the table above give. 0.933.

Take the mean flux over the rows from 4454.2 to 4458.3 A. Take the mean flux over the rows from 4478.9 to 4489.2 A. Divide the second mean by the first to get 1.12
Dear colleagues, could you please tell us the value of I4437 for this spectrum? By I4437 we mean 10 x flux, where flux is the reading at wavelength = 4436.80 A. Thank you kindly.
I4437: 50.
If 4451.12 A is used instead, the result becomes 52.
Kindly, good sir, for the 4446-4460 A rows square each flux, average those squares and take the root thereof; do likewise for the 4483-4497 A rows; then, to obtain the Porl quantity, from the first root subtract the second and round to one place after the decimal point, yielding -0.6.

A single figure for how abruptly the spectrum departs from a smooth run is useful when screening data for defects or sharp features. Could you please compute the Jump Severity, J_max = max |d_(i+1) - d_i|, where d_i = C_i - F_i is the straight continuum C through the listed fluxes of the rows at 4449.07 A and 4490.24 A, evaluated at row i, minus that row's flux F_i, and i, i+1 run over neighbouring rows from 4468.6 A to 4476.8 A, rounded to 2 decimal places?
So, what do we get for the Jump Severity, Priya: 0.56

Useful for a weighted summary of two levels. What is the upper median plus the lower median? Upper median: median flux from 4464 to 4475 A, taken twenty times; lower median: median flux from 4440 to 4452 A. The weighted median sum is 115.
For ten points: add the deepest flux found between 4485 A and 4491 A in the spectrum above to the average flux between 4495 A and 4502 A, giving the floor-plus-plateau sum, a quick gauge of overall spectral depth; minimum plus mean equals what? 11.5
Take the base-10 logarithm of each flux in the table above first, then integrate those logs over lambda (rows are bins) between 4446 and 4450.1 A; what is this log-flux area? 2.93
